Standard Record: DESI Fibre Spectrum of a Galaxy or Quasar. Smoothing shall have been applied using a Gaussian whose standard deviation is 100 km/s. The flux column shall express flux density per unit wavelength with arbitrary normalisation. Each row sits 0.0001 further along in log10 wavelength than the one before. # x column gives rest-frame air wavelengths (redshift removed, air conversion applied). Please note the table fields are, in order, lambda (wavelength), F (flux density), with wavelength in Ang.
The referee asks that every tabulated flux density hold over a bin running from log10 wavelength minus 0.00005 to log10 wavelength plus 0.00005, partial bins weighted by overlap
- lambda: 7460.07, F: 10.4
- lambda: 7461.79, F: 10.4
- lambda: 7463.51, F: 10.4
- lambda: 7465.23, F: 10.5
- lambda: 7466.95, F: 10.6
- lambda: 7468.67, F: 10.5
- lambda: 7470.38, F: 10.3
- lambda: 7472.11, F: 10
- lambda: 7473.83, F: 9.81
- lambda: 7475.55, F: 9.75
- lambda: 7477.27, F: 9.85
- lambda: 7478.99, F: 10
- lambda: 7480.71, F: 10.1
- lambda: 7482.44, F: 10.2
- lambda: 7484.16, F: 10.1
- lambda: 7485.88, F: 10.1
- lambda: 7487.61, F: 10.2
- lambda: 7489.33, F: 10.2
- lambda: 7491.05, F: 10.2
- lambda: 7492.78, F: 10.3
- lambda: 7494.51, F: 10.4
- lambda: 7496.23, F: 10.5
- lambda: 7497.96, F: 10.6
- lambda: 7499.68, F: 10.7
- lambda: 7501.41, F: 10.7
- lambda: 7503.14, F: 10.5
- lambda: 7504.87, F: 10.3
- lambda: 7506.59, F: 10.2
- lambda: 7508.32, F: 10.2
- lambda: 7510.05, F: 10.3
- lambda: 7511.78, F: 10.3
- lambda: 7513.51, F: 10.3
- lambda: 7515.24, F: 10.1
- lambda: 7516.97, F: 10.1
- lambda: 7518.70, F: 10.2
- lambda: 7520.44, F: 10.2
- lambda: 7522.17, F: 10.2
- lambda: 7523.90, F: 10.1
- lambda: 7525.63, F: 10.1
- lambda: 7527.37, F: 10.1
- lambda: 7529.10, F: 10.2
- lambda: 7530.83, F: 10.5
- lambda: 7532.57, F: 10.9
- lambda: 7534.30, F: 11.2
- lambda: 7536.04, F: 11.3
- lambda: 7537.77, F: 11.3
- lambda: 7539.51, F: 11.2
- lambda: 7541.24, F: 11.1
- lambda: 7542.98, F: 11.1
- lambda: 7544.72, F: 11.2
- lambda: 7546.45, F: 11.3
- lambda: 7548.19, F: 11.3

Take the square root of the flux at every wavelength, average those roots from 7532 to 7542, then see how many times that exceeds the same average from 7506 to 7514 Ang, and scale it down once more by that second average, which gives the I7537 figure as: 0.326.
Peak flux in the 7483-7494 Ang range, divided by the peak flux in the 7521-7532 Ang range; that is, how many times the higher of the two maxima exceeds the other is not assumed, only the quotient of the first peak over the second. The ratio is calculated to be 0.98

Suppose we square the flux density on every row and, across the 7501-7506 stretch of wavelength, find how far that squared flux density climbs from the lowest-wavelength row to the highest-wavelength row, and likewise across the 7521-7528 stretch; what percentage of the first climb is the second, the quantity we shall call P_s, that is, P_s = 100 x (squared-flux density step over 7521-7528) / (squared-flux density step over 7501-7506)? 24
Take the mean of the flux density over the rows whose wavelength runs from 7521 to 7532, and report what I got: 10.2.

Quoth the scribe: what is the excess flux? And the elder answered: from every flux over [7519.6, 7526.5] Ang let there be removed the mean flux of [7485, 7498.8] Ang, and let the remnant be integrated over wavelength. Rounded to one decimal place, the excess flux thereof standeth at -1.1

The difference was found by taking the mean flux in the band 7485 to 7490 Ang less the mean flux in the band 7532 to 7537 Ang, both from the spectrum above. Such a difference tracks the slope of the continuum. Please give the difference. -1.0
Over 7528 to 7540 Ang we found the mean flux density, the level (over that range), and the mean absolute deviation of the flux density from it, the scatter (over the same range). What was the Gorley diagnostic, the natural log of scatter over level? -3.4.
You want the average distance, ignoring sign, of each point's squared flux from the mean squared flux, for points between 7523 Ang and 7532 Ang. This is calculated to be 2.5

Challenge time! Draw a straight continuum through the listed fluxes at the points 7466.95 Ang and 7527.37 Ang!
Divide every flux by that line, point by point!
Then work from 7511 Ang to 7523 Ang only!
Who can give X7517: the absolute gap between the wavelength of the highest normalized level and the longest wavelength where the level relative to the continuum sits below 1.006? 8.7 Ang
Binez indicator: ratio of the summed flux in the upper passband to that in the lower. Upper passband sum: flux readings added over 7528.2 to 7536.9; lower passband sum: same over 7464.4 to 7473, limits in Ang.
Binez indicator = 1.04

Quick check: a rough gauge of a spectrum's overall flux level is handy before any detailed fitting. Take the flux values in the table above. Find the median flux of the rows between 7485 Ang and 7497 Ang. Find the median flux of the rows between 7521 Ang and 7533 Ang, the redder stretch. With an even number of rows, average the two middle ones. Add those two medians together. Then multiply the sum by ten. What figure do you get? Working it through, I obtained 204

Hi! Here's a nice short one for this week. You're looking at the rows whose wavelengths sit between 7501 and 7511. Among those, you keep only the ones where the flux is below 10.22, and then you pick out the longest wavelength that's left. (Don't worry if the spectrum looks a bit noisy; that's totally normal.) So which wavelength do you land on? 7508.32 Ang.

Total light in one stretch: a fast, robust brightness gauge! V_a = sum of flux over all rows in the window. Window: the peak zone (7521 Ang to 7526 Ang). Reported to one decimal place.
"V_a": 30.4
